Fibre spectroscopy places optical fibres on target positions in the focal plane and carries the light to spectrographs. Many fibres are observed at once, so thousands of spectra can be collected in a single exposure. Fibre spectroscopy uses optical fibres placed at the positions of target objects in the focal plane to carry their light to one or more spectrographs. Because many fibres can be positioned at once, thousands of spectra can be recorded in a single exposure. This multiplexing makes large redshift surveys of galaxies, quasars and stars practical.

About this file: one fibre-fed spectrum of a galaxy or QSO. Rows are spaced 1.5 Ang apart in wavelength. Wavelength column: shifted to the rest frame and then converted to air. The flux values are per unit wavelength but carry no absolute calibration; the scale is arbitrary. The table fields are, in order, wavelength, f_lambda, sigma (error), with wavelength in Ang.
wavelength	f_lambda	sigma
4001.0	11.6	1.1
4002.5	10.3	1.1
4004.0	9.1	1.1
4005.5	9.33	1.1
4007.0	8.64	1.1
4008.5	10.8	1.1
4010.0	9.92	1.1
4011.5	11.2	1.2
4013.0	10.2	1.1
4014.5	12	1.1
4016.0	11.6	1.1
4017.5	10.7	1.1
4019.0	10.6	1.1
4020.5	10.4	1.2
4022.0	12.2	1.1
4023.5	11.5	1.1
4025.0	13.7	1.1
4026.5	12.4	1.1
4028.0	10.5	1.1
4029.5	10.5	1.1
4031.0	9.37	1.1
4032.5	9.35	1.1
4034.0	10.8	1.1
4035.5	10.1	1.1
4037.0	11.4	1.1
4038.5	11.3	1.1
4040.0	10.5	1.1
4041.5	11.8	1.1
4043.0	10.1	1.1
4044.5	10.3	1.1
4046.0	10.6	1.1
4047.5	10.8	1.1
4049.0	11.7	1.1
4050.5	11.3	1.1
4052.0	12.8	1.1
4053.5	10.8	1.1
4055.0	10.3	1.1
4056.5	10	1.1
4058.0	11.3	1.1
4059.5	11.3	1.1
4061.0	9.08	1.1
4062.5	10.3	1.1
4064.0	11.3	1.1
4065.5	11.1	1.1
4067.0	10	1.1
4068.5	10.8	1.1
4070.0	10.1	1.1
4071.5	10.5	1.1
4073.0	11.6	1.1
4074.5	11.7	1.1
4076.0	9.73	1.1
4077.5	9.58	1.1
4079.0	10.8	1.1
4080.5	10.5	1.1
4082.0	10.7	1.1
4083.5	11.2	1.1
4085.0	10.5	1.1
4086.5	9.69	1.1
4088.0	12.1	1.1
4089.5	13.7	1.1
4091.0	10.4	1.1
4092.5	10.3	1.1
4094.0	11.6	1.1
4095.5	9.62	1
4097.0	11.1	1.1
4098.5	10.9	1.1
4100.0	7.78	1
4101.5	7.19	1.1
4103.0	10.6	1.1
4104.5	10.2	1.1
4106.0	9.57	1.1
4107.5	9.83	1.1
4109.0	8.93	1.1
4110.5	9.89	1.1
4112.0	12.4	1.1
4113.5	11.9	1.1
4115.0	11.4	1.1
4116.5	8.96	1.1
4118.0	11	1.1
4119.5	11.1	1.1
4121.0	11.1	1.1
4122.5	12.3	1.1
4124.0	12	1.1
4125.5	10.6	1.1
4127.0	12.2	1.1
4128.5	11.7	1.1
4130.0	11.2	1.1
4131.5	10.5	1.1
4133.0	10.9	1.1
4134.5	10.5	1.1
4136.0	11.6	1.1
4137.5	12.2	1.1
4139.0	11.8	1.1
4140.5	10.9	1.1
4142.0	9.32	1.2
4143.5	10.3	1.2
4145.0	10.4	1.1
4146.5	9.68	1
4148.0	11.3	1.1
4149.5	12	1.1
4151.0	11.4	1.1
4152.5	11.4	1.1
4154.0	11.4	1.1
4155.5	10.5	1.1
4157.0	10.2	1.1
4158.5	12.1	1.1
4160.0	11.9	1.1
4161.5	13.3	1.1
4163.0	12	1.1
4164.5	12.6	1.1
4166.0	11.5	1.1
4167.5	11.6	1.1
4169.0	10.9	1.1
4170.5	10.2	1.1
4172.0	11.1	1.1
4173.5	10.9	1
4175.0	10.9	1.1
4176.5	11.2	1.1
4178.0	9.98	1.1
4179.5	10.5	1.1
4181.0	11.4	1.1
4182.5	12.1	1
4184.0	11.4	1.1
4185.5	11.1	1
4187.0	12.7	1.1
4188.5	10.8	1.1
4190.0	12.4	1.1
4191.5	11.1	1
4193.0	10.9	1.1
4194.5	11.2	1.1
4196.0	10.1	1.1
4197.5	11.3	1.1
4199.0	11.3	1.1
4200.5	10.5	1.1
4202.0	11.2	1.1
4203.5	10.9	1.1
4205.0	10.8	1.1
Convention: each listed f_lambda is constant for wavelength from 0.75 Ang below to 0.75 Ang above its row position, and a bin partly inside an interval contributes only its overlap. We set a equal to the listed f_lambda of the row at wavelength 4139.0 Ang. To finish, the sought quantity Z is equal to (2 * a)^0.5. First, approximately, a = 11.8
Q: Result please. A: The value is 4.86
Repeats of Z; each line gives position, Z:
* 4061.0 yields 4.26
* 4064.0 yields 4.75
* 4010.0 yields 4.45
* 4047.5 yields 4.65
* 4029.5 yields 4.58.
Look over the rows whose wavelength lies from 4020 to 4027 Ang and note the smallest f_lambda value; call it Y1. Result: 10.4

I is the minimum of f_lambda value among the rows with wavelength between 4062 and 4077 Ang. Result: 9.73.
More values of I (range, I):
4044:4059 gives 10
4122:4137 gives 10.5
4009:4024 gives 9.92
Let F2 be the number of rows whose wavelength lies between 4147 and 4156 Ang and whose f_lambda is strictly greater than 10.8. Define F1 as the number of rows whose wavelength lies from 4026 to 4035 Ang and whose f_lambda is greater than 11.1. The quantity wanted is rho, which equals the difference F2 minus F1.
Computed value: 4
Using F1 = 1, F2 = 5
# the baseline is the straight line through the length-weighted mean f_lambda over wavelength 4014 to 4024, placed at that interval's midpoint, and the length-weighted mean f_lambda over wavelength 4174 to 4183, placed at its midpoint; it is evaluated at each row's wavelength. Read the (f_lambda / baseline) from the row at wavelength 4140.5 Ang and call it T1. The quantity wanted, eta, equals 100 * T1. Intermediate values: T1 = 0.99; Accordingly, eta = 99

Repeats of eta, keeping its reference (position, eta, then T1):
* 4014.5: 106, 1.06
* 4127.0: 110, 1.10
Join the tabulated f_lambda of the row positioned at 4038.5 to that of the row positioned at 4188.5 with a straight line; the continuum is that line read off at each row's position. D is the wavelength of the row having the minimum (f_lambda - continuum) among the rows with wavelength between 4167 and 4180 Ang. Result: 4178.0 Ang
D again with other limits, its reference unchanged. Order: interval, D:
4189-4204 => 4196.0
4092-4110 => 4101.5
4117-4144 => 4142.0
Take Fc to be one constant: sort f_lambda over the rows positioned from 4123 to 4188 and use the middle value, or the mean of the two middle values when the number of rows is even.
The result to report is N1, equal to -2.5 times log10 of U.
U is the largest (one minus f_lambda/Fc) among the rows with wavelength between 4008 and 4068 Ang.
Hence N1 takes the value 1.77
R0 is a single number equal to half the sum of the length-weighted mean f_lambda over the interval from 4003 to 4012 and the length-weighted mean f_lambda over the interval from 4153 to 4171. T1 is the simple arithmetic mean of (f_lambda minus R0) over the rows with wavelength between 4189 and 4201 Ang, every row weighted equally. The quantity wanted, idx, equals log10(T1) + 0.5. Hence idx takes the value 0.13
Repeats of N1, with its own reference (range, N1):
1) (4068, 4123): 1.10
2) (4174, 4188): 2.33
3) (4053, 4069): 1.77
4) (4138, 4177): 1.89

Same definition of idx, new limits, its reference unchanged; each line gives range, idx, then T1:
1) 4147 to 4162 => 0.44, 0.88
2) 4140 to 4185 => 0.18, 0.48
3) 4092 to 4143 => -1.54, 0.01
